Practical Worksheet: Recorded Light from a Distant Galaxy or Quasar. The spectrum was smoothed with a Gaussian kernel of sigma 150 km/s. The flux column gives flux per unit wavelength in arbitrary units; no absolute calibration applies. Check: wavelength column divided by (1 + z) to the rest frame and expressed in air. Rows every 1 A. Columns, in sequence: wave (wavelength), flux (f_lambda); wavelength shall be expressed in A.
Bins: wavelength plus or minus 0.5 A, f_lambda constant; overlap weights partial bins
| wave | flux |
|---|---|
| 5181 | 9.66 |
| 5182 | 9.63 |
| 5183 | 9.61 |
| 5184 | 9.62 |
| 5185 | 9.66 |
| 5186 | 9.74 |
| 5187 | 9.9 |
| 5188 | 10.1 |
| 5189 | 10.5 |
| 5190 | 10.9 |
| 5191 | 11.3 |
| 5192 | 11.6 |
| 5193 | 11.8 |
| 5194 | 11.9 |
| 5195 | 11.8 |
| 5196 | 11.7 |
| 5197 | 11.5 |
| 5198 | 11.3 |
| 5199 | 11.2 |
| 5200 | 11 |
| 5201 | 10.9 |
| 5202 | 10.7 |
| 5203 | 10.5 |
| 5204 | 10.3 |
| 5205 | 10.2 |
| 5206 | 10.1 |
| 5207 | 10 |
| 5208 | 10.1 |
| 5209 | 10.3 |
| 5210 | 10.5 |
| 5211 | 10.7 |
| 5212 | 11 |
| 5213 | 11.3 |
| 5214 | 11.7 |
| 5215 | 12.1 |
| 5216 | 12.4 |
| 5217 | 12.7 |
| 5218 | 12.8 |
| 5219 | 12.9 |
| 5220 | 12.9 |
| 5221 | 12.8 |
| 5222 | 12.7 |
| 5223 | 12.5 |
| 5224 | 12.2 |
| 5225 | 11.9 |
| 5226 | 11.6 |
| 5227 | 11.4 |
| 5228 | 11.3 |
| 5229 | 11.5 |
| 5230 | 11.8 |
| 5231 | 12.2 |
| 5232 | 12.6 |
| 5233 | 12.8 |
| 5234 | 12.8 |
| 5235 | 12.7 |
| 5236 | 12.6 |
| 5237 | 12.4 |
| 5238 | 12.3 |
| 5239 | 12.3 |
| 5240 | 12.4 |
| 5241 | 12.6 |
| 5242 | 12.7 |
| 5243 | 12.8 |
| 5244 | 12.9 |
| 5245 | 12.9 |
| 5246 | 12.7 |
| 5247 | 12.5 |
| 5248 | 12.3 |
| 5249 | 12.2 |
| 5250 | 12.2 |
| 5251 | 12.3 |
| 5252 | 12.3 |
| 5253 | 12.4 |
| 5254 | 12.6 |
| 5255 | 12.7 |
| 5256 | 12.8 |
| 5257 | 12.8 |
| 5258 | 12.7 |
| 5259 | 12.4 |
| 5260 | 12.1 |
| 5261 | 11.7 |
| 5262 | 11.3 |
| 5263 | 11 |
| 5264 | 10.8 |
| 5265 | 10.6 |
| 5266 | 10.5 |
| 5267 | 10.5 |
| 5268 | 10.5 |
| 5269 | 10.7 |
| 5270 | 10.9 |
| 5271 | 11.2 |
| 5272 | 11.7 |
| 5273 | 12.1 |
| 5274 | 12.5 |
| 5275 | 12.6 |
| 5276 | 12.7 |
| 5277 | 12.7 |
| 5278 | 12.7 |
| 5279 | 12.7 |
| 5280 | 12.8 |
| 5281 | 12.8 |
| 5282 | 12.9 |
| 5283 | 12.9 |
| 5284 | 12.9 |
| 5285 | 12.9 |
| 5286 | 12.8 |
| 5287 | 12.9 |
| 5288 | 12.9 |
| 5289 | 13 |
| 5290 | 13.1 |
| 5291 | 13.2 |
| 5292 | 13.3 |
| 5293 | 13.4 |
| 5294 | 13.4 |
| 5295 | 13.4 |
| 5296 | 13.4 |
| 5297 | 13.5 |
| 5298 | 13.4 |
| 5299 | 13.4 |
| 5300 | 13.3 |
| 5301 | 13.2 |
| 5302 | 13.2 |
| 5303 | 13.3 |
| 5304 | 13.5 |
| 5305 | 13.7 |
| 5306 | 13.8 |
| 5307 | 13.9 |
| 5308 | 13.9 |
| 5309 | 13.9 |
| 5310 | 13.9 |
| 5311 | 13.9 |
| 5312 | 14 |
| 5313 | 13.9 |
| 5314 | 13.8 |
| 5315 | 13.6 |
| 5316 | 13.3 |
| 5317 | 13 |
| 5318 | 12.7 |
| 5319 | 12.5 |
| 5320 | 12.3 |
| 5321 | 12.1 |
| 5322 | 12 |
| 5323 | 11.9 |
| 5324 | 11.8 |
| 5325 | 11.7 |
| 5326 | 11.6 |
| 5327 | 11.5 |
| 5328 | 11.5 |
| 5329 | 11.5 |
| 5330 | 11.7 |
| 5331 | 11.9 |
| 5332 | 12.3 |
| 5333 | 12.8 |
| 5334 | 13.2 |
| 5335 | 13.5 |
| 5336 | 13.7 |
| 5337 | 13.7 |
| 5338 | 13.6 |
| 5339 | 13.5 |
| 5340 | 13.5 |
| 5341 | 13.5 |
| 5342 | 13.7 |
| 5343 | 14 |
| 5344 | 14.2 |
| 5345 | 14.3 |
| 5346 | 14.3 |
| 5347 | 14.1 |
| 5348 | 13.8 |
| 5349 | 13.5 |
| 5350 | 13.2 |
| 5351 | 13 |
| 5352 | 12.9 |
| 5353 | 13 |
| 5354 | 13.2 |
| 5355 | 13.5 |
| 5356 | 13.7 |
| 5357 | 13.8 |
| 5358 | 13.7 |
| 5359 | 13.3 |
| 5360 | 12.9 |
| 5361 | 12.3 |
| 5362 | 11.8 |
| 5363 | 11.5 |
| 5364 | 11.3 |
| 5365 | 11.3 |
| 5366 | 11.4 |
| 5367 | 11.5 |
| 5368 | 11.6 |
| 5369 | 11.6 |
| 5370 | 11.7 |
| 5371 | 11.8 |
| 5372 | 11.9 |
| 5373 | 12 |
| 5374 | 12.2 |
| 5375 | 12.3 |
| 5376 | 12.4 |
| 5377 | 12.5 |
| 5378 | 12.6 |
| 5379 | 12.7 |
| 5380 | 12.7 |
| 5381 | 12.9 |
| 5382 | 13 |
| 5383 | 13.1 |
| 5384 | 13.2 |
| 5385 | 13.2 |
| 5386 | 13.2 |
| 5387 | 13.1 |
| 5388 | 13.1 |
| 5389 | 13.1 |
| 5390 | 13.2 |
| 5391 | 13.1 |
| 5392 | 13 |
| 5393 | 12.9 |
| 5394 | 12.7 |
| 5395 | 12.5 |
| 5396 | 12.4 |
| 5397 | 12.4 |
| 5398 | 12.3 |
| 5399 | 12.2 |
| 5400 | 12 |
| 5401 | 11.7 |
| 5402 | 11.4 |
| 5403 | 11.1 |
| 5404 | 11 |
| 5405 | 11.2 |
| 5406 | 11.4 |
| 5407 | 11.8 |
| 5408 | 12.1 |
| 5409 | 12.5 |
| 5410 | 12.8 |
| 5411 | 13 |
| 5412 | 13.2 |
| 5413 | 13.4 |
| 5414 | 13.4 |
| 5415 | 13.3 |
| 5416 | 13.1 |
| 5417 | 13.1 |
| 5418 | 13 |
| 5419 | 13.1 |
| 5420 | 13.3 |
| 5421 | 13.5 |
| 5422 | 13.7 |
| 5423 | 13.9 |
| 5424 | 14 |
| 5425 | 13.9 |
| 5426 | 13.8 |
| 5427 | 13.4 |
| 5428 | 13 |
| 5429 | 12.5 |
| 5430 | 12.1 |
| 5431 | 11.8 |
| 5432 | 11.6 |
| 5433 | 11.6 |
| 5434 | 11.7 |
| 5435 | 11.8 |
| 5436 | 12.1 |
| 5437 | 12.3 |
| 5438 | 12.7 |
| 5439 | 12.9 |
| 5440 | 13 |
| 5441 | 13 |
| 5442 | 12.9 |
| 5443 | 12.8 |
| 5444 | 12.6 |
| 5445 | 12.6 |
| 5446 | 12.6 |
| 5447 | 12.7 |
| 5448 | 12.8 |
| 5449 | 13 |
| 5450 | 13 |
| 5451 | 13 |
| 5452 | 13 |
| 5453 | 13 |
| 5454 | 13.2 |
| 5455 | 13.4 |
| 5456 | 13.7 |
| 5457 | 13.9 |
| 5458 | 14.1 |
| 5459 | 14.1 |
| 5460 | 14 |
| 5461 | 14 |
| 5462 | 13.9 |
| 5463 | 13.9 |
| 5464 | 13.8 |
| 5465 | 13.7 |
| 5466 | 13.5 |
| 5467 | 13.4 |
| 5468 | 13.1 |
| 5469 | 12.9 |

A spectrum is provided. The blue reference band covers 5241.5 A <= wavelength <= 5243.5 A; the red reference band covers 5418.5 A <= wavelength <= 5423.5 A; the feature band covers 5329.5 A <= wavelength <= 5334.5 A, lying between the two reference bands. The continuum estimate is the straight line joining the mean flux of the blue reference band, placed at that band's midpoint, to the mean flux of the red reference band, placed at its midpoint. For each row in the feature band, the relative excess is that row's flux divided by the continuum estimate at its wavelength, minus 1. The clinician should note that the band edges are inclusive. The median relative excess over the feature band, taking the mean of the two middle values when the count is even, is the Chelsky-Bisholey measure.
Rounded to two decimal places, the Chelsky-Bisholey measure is -0.06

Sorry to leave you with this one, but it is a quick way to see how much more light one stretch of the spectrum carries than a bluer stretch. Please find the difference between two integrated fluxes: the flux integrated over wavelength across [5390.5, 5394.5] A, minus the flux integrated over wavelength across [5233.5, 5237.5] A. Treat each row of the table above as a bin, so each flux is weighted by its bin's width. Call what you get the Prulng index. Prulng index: 1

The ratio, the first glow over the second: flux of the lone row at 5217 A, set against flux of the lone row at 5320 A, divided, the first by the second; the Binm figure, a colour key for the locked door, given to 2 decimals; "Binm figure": 1.03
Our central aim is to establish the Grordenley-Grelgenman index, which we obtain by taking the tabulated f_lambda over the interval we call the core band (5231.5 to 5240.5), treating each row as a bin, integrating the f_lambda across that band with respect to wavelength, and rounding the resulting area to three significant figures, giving 113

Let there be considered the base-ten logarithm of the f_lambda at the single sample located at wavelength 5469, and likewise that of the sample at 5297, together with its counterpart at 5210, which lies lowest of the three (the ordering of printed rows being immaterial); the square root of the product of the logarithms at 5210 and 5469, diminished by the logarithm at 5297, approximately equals -0.07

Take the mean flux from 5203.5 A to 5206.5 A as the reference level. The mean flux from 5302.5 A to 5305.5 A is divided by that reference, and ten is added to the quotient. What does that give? 11.3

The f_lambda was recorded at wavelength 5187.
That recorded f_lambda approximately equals 9.9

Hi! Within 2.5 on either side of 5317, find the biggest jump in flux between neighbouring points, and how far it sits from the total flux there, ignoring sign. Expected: 65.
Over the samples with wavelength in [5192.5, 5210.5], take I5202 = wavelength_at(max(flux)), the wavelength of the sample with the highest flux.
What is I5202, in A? 5194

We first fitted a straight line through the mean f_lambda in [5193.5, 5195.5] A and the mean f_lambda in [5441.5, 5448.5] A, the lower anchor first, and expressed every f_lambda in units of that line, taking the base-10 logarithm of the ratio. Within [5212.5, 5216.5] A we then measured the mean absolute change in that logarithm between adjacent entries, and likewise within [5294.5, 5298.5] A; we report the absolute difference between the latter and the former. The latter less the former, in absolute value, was 0.011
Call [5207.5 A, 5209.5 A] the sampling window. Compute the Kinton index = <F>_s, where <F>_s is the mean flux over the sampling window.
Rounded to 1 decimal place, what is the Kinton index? 10.2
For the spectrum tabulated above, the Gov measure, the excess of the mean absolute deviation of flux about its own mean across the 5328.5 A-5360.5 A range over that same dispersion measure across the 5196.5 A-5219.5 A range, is -0.22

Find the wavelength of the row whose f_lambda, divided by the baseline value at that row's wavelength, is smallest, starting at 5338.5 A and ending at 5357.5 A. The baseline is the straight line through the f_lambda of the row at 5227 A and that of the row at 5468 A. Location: 5352 A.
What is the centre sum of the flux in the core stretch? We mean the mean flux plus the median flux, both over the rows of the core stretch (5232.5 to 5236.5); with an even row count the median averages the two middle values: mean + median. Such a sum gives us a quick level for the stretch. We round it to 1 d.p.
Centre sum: 25.5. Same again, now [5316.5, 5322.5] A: 24.8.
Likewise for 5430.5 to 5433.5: 23.3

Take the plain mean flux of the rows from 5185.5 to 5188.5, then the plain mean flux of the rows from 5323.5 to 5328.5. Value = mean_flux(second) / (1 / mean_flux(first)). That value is 115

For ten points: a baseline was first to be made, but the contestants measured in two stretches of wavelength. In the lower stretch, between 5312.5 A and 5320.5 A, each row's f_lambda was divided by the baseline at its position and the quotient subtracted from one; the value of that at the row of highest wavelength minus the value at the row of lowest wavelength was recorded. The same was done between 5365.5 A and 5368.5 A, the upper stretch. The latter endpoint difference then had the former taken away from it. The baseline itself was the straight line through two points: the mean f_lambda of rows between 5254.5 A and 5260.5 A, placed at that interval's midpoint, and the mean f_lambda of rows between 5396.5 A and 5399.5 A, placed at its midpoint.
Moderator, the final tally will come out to -0.14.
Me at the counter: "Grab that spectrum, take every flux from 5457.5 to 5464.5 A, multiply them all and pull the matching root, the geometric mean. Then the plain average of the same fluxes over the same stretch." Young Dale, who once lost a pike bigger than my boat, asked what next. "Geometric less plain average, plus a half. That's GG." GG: 0.500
